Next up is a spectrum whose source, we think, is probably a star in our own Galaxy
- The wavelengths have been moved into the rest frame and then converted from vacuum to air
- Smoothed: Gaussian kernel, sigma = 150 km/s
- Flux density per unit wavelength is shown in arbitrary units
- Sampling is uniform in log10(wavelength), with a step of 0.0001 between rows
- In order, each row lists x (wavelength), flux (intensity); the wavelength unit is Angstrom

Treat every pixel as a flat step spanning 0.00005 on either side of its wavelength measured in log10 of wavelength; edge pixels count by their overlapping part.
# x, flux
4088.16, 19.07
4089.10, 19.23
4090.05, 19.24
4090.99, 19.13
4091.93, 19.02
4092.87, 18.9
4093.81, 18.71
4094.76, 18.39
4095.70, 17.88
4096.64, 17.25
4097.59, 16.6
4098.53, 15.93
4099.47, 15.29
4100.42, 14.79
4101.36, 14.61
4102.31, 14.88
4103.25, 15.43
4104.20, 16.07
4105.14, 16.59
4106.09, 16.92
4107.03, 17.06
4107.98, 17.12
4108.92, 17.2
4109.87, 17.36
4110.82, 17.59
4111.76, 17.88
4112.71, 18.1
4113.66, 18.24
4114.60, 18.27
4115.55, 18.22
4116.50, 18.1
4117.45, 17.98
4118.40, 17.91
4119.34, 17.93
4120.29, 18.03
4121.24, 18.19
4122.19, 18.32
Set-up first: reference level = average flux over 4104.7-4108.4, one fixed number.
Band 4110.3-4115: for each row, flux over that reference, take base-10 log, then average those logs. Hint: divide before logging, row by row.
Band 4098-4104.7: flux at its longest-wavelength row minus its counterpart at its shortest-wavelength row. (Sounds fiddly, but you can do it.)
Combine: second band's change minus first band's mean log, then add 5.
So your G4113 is 5.1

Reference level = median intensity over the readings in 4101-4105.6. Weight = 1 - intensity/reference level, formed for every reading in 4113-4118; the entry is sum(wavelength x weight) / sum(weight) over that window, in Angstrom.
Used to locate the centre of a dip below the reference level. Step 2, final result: 4115.5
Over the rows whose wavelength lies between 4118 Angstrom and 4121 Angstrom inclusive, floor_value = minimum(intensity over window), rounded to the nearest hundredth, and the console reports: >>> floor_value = 17.91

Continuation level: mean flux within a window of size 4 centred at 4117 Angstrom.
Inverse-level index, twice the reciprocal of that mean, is 0.111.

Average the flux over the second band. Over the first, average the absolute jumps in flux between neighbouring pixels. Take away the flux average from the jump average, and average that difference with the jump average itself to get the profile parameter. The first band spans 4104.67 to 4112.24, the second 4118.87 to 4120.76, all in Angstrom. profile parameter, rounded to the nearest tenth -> -8.8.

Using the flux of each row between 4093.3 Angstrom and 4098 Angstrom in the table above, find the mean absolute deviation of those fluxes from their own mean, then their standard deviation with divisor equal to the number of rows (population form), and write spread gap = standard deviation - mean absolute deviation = 0.09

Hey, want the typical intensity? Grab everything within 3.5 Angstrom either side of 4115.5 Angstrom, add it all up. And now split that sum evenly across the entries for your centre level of 18.1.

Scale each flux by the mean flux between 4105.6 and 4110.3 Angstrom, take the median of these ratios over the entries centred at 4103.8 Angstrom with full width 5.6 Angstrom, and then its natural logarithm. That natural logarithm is -0.08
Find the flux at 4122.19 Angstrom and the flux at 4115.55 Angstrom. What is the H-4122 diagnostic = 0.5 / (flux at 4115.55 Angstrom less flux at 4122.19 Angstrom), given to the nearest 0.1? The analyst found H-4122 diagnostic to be -5.0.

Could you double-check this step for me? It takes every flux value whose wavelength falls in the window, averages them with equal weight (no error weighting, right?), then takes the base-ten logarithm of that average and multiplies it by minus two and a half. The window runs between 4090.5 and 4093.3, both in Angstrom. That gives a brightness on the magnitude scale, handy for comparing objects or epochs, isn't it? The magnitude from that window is -3.20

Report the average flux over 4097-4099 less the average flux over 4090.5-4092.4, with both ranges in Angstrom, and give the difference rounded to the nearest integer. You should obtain -3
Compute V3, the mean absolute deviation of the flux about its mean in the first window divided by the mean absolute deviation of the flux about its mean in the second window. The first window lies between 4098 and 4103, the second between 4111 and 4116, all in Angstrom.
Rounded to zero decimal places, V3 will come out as 3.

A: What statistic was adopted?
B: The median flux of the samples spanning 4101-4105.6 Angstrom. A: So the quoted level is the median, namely 15.4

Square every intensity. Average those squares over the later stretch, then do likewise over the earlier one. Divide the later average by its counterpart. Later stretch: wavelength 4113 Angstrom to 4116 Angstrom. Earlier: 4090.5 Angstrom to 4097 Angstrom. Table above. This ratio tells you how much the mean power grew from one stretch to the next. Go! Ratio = 1.0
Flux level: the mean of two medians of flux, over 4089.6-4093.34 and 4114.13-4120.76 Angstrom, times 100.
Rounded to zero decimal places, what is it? 1855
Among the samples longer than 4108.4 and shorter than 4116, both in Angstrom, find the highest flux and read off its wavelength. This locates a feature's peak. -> 4114.60 Angstrom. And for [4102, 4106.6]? 4106.09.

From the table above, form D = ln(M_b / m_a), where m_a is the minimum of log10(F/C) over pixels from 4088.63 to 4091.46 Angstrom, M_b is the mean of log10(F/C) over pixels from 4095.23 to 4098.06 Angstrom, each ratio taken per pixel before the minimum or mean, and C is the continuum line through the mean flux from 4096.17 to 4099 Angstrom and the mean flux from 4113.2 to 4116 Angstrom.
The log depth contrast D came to -1.43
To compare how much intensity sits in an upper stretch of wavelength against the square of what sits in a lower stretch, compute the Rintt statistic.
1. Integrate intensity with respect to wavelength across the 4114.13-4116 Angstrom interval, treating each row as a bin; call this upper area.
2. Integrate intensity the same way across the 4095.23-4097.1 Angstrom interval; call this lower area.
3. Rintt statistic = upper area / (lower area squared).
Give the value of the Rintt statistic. 0.031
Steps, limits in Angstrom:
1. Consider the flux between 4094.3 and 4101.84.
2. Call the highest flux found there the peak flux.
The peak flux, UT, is 18.39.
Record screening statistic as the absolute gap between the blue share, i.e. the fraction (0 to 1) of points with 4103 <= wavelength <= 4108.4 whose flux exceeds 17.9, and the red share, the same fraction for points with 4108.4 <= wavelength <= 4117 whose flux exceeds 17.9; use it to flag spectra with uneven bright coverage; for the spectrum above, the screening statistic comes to 0.56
